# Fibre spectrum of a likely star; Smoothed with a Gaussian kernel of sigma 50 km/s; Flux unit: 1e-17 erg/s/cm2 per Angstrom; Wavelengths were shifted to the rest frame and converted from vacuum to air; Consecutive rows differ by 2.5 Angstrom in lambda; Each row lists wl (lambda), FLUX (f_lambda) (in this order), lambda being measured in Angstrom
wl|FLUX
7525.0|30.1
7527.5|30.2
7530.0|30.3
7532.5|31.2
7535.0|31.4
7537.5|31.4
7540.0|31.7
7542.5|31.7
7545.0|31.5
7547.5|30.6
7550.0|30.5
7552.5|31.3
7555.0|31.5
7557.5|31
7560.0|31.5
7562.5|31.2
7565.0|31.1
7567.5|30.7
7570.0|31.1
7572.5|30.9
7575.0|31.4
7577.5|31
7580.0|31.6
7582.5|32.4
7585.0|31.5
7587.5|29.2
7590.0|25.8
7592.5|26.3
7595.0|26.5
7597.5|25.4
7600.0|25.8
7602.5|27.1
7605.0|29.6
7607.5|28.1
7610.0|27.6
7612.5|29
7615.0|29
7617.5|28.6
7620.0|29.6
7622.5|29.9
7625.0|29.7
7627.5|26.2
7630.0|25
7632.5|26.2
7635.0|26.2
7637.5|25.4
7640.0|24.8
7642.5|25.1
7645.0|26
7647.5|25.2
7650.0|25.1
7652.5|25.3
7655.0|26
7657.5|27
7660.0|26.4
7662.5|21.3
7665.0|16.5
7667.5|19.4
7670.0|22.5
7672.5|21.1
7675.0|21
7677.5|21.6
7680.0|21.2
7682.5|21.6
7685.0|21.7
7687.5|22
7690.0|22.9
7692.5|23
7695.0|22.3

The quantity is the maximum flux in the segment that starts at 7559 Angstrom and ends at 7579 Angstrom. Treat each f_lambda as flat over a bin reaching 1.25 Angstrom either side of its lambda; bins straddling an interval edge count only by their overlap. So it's 31.5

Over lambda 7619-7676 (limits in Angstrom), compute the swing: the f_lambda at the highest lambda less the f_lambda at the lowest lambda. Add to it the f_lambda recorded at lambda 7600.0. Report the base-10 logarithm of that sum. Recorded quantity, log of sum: 1.24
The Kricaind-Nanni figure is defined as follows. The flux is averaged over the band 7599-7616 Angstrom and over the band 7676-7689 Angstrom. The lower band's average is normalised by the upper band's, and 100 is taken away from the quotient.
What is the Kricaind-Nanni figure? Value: -98.7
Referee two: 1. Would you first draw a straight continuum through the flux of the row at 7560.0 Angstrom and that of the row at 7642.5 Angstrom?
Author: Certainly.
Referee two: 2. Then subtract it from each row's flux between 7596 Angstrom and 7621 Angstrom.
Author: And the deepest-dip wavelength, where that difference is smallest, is 7597.5 Angstrom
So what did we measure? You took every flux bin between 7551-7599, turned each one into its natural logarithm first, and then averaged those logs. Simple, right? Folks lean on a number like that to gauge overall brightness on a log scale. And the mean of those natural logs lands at 3.40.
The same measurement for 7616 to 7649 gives 3.28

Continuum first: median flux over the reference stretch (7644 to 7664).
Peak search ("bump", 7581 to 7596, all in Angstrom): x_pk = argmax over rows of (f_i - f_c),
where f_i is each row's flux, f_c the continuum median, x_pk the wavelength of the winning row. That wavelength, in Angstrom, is 7582.5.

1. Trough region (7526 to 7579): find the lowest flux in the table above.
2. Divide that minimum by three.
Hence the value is 10.1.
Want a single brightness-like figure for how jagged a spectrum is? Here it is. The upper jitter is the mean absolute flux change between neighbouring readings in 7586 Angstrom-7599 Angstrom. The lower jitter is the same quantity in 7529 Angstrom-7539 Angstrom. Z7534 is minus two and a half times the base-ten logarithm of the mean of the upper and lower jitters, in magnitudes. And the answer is 0.2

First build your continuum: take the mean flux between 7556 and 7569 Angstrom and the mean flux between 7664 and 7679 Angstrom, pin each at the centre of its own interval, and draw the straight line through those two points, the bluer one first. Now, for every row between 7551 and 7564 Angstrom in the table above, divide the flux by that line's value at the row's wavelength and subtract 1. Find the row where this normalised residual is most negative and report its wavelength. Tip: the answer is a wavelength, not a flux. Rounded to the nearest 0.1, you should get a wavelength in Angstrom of 7552.5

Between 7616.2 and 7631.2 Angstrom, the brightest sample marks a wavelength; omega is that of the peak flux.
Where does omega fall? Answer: 7622.5 Angstrom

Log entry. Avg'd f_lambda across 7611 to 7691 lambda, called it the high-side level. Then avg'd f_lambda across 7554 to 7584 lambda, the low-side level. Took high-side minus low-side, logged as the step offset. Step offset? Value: -6.6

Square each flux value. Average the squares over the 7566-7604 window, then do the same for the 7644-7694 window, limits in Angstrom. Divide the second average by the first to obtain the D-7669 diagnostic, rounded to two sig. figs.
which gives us 0.62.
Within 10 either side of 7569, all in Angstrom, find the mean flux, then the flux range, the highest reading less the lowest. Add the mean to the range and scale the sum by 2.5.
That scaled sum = 80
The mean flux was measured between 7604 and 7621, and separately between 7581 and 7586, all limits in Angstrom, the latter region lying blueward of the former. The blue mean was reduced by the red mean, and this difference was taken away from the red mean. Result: 26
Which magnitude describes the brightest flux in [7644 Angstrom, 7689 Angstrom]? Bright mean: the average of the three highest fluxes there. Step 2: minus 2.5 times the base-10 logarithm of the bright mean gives -3.56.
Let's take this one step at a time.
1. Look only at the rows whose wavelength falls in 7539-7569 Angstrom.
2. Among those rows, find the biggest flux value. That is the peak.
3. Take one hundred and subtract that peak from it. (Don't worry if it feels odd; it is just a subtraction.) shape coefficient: 68.3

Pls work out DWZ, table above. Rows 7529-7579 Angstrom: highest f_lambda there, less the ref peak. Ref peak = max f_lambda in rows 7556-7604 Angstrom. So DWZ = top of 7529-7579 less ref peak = -1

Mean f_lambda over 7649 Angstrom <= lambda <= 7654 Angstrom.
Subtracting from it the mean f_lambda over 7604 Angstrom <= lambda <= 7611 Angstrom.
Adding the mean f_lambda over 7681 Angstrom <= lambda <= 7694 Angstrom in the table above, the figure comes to 19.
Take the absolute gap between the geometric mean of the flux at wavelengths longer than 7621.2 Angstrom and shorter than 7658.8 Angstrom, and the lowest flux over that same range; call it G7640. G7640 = 1.4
